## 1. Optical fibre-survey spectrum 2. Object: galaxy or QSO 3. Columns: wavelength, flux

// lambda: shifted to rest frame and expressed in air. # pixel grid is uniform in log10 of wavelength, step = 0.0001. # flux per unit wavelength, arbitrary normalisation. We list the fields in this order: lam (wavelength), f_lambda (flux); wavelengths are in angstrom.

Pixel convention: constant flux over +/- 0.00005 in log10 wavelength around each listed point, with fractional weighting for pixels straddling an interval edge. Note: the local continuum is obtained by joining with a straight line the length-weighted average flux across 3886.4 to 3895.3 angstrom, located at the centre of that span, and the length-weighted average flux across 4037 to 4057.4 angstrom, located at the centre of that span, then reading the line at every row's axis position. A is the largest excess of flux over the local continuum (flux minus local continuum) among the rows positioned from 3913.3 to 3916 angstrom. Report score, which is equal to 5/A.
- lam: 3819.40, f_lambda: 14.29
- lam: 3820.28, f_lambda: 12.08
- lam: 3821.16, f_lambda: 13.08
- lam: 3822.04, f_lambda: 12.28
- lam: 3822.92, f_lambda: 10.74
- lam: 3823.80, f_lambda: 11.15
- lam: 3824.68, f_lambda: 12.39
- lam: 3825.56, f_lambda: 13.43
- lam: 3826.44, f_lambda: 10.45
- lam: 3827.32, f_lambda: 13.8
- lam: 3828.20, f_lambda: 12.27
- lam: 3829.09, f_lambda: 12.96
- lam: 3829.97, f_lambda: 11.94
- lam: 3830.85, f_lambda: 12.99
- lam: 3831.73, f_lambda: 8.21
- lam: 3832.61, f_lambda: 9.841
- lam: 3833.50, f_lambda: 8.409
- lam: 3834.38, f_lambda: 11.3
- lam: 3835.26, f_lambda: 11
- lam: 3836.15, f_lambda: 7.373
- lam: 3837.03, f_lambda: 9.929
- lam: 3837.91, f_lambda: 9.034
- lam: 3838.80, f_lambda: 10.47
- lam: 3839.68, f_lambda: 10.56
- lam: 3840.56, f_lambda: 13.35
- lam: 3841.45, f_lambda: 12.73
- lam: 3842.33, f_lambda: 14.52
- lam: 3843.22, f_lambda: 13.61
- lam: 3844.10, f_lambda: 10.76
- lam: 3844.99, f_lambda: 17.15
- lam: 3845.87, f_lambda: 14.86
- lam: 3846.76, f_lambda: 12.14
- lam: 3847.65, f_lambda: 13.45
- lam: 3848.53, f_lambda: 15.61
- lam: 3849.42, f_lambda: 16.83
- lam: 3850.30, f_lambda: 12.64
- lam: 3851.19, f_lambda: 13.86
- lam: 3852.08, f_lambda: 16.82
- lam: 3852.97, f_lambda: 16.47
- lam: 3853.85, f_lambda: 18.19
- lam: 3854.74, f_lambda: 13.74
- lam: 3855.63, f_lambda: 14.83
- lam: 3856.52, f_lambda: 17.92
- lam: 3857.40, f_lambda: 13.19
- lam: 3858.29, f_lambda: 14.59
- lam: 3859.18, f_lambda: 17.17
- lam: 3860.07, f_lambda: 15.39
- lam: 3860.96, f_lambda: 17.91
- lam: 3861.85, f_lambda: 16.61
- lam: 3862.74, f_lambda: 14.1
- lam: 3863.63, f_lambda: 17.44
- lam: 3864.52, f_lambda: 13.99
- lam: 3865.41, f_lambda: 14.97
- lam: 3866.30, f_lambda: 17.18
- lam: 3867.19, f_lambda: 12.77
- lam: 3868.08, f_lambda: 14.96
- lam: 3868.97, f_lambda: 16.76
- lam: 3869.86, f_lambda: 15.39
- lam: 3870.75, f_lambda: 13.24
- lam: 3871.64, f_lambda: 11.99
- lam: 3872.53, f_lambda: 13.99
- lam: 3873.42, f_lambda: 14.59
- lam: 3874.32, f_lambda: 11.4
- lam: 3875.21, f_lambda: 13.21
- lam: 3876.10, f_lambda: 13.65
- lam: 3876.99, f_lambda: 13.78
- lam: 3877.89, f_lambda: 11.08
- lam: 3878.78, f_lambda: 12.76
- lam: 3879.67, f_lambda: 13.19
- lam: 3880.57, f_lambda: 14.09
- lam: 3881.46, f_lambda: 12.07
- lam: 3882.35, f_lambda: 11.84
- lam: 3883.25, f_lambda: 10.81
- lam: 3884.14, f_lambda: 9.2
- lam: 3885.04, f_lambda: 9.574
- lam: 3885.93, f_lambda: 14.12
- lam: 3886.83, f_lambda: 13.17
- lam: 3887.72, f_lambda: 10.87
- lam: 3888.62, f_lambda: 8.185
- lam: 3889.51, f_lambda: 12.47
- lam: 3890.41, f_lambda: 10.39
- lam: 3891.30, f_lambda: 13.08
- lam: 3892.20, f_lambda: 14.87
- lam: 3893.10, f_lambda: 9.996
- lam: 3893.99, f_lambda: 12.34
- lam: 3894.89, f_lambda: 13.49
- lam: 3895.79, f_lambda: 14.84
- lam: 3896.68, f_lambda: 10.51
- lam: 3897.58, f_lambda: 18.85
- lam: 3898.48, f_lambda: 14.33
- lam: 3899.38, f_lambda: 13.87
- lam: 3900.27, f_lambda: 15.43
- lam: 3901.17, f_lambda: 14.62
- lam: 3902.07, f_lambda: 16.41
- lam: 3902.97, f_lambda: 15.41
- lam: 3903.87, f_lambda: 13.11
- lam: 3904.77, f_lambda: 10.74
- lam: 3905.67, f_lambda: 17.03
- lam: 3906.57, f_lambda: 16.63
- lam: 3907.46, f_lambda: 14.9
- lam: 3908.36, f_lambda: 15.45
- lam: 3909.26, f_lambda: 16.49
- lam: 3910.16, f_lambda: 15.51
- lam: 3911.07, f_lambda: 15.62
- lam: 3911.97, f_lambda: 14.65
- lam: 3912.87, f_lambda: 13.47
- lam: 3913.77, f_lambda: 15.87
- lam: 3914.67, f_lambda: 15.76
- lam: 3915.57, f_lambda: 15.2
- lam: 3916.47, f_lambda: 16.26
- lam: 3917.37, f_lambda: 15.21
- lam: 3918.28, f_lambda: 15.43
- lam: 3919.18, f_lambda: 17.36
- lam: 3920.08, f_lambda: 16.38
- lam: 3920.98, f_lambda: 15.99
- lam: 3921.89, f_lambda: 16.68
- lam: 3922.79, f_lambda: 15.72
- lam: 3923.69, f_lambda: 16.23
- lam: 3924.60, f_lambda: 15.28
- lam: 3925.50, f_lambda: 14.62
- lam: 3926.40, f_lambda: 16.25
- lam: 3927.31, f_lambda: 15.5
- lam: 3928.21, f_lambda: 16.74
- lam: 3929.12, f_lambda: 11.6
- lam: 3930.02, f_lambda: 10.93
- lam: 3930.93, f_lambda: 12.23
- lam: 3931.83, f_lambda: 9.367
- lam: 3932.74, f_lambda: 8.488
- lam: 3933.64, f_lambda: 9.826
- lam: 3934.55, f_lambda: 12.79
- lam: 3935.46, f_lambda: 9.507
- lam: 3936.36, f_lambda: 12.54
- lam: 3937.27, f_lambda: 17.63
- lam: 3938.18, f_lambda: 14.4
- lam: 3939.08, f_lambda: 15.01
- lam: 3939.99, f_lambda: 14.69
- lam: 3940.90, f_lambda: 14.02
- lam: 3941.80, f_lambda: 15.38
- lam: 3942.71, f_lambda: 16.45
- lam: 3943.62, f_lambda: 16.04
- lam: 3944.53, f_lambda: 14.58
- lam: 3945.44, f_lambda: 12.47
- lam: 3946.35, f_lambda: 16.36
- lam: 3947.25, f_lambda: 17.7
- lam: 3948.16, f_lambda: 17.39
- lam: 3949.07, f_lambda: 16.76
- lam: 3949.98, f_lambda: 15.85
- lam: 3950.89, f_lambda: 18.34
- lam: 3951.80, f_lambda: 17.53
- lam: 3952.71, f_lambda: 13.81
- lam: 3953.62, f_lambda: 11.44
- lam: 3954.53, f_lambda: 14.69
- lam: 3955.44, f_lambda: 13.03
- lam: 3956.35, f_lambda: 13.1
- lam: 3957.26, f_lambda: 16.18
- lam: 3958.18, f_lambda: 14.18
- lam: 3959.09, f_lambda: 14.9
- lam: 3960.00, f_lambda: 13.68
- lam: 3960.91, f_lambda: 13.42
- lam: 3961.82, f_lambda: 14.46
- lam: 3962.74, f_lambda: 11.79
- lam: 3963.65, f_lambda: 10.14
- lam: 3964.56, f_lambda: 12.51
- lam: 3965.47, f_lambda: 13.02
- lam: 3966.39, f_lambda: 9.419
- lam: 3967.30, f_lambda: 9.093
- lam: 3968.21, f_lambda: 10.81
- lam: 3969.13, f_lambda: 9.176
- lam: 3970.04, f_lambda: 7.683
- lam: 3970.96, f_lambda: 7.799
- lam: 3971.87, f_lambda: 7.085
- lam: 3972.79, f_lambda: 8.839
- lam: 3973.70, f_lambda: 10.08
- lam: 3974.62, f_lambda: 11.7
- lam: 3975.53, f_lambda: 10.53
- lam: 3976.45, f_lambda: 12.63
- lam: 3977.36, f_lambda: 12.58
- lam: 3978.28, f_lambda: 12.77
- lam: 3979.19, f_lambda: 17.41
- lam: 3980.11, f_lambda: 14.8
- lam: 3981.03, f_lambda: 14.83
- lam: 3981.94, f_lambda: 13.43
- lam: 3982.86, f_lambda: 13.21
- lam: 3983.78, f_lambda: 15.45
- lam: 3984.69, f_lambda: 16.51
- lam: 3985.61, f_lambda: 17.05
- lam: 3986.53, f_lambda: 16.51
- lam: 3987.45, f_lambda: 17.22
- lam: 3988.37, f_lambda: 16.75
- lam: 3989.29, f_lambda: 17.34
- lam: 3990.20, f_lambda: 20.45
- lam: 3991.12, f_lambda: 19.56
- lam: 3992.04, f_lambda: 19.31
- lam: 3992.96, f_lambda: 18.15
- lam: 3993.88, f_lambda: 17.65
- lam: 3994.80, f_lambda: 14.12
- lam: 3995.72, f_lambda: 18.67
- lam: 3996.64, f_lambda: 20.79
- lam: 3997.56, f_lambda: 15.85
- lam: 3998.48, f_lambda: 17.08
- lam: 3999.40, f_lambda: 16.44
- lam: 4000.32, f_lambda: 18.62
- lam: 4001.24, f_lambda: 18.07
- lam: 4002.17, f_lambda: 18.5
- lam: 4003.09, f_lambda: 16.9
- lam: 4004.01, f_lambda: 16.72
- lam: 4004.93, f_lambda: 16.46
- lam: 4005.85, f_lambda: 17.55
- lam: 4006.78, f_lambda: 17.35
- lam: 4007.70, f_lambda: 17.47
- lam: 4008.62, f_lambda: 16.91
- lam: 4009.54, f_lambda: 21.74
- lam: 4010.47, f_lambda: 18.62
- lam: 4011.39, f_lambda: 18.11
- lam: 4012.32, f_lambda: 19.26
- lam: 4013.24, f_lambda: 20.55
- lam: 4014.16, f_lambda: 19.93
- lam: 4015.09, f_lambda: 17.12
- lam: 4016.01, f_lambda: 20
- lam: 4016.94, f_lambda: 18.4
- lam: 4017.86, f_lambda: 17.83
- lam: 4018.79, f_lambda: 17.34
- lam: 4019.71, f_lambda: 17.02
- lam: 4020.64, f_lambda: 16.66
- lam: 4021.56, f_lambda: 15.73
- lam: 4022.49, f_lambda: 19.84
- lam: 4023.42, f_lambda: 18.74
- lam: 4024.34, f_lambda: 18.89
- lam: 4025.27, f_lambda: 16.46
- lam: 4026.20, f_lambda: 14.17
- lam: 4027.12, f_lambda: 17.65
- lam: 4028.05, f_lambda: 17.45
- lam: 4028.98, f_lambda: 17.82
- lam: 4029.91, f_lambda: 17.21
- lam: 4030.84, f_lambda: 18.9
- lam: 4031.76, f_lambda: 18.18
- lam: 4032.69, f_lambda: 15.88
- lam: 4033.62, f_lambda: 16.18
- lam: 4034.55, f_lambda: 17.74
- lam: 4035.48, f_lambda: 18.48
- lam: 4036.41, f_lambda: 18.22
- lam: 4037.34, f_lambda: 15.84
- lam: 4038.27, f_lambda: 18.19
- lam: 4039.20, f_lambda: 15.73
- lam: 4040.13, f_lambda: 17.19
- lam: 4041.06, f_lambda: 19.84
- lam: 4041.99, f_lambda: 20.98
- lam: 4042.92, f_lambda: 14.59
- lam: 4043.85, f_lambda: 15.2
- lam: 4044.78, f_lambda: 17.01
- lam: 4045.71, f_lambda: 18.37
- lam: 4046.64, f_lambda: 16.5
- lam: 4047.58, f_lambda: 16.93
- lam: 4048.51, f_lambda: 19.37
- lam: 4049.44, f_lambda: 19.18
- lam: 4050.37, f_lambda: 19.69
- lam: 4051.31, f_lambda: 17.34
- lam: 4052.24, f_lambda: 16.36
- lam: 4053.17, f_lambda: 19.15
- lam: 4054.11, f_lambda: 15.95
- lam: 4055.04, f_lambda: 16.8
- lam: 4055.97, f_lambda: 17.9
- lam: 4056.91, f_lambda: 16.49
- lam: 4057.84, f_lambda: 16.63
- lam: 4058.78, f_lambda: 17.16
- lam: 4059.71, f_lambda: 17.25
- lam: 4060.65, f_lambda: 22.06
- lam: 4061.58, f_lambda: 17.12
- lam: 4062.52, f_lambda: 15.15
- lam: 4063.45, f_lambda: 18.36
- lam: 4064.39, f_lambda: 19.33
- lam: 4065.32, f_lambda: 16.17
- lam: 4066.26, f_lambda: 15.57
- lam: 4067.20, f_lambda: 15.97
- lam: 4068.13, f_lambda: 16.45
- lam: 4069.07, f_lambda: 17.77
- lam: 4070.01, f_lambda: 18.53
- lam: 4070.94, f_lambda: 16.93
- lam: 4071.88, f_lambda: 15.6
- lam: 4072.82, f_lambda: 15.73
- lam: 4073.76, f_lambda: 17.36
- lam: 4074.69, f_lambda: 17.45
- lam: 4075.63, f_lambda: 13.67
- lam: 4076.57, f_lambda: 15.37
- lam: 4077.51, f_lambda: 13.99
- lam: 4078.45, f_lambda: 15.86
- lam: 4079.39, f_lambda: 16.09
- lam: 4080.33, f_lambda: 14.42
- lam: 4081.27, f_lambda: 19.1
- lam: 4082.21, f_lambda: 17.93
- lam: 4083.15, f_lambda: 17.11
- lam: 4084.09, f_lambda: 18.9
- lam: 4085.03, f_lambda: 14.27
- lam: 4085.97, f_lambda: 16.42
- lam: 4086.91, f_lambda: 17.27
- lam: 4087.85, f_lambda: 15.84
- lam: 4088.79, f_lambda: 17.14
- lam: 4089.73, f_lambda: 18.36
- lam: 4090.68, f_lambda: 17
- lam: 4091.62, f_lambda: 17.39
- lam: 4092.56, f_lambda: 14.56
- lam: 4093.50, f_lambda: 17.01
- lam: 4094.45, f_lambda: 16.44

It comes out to 1.58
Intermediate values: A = 3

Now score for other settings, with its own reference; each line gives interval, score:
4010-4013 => 1.66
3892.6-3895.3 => 3.42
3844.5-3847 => 0.72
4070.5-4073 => -3.53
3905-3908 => 1.08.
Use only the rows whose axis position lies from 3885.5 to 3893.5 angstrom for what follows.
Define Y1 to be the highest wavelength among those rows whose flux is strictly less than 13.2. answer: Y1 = 3893.10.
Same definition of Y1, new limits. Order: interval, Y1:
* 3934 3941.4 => 3936.36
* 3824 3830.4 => 3829.97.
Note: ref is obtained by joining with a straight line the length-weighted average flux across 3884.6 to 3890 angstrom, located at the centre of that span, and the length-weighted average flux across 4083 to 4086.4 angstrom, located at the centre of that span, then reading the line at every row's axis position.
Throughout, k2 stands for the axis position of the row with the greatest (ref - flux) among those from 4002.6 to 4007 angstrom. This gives 4004.93 angstrom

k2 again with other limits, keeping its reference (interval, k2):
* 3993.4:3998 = 3994.80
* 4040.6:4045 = 4042.92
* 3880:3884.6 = 3884.14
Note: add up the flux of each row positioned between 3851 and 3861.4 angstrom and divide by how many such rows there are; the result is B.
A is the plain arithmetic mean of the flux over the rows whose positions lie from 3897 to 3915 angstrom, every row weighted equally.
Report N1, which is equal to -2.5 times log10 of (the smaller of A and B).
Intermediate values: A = 15.2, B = 15.8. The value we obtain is -2.96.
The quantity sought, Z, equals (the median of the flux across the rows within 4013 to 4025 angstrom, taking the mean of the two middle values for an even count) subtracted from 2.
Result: -16.4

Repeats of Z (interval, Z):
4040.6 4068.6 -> -15.1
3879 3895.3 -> -10.2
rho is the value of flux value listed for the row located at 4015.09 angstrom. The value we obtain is 17.12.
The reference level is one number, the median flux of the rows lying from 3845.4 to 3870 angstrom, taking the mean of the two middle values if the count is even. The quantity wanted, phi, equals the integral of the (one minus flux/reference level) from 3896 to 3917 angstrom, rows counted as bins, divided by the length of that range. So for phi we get 0.01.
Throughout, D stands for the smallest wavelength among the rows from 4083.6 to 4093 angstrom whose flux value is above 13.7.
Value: 4084.09 angstrom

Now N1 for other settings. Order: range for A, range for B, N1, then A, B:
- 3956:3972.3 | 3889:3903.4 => -2.66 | 11.6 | 13.8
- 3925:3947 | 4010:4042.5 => -2.84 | 13.6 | 17.9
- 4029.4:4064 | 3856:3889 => -2.84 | 17.5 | 13.7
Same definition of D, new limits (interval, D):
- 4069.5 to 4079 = 4070.01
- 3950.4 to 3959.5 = 3950.89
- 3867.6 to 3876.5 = 3868.08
